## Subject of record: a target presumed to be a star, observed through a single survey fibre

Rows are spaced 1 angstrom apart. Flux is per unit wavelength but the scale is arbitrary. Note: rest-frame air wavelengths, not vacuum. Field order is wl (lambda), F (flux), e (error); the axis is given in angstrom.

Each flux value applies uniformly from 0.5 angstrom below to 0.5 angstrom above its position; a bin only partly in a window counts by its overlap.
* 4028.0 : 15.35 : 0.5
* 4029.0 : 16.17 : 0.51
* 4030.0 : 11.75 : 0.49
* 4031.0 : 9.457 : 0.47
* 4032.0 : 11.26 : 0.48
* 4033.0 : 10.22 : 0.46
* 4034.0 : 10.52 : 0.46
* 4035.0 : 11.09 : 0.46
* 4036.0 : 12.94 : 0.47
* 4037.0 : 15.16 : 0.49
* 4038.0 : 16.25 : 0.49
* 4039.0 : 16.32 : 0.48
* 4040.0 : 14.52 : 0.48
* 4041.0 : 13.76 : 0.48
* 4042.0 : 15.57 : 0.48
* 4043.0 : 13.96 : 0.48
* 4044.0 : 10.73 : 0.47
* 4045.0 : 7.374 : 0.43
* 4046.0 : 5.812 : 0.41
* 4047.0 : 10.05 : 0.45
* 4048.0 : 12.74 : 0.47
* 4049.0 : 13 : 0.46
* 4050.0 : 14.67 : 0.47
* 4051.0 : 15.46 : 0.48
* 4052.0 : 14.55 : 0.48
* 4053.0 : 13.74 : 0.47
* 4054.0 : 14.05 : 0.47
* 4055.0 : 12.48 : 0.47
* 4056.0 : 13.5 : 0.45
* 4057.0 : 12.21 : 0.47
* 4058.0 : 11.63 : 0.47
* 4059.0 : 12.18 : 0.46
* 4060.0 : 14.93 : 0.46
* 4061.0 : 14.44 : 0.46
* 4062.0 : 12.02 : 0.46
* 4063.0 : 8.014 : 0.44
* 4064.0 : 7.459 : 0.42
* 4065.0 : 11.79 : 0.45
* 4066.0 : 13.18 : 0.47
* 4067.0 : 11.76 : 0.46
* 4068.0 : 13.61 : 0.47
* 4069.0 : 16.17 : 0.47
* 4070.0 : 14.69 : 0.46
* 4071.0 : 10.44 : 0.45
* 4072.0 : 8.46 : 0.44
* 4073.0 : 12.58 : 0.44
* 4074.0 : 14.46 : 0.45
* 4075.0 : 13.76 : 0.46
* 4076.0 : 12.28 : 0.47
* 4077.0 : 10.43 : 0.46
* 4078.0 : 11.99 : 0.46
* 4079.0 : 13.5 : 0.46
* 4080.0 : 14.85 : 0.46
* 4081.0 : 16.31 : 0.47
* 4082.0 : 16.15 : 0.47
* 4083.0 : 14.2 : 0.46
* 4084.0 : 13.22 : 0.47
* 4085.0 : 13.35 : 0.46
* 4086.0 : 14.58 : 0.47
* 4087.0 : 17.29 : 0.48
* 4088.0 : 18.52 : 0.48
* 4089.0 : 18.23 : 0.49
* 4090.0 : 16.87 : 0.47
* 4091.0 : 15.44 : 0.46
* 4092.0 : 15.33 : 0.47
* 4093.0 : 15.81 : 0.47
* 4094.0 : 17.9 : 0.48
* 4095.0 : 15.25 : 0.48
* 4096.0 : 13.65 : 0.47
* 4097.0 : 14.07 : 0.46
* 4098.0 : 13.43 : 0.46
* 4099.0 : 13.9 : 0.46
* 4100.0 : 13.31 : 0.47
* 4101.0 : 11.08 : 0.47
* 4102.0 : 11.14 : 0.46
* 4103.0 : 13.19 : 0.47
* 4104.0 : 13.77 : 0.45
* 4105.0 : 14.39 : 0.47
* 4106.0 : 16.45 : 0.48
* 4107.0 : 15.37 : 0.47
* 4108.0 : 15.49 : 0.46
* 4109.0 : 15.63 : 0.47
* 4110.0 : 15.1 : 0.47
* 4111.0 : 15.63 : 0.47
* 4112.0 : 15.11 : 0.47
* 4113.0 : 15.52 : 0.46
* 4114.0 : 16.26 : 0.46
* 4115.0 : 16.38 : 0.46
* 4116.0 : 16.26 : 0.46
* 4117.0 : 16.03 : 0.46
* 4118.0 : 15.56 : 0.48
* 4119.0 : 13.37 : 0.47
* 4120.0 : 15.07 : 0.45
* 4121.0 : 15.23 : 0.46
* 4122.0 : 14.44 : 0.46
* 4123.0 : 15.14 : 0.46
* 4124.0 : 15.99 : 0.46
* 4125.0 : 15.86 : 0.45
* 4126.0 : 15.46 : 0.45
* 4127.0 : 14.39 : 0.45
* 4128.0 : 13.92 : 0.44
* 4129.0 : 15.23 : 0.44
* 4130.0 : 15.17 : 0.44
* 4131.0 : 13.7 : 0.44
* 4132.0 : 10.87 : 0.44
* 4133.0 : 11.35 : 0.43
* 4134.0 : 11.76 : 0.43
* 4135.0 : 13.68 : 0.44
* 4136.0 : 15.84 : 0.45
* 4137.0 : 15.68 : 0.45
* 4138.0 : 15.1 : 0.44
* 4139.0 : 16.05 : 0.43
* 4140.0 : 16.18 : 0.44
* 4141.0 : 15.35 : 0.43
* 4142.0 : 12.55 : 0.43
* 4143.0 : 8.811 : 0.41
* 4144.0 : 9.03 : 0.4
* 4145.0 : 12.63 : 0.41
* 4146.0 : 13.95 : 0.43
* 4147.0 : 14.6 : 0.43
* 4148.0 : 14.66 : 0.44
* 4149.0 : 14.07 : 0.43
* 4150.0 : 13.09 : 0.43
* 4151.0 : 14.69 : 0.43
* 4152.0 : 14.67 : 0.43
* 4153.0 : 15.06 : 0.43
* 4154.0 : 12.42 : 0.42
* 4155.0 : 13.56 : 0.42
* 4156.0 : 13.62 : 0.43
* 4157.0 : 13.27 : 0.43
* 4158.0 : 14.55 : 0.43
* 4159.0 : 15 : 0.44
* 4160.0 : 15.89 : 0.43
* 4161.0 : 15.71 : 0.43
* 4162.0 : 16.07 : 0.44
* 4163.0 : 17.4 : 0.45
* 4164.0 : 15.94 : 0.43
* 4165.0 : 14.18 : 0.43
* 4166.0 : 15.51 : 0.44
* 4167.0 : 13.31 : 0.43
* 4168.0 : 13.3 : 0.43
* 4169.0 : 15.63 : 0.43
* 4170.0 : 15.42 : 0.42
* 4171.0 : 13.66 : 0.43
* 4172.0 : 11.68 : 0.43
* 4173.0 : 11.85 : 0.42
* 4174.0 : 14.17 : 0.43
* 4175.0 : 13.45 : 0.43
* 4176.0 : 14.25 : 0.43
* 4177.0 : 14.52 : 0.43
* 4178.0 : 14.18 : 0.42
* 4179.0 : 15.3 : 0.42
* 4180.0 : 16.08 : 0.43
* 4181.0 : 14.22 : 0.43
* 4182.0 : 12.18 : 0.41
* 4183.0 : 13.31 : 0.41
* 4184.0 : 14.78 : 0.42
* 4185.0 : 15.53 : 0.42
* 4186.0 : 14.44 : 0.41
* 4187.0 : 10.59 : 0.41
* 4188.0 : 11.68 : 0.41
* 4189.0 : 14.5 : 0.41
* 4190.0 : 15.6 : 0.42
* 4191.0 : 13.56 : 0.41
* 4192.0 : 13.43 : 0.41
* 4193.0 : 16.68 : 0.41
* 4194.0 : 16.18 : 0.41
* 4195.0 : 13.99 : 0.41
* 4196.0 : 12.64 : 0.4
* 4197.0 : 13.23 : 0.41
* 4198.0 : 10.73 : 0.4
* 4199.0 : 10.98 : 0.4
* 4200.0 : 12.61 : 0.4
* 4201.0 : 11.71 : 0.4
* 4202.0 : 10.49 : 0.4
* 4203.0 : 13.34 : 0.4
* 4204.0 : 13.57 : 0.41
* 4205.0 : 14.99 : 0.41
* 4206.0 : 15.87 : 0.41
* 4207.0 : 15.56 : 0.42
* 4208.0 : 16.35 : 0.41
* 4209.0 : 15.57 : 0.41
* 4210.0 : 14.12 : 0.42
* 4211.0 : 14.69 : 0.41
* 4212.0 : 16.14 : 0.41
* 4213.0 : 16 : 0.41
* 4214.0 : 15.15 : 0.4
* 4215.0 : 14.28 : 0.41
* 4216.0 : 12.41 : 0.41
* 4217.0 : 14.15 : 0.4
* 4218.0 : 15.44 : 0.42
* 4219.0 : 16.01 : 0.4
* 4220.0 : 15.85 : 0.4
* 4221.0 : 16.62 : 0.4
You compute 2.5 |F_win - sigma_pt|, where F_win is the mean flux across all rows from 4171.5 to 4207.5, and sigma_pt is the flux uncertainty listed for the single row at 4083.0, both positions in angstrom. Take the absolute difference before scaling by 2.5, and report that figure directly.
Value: 33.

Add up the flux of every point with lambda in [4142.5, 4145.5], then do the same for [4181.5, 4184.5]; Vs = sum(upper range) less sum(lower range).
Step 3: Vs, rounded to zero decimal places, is 10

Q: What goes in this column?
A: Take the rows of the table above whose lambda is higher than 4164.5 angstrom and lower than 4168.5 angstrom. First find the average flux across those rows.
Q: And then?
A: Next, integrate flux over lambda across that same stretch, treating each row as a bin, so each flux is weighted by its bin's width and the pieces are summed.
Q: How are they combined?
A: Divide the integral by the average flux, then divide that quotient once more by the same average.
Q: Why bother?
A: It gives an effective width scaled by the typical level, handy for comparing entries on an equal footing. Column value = 0.284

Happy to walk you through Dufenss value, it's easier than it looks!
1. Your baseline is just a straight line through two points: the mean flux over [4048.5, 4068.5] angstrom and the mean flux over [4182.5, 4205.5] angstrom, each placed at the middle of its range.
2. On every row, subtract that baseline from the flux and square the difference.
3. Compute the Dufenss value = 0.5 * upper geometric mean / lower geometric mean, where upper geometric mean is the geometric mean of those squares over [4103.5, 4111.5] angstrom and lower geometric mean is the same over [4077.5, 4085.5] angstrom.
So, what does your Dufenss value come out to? 1.6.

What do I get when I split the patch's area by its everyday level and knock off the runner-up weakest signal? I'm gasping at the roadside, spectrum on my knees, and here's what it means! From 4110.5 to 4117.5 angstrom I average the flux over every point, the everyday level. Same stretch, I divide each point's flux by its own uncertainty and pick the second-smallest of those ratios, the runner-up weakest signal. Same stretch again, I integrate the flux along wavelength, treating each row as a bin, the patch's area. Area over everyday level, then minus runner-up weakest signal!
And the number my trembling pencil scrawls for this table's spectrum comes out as -26.3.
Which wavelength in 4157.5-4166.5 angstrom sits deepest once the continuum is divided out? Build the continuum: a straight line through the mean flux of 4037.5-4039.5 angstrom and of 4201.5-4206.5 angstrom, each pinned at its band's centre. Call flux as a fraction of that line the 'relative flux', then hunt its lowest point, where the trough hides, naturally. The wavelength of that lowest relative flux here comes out 4165.0 angstrom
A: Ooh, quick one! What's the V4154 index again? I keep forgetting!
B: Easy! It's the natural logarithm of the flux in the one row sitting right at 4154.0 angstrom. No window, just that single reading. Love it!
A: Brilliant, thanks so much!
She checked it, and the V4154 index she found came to 2.52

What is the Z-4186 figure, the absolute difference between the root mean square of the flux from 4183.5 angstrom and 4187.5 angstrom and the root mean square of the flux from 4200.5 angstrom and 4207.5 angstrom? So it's 0.19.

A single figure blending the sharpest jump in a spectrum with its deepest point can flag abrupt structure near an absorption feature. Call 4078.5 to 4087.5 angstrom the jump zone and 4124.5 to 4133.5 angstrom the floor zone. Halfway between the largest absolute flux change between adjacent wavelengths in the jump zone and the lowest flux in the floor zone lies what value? 6.8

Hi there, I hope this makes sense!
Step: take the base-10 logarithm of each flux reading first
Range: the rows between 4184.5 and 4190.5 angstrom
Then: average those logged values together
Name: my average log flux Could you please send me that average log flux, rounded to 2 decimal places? 1.13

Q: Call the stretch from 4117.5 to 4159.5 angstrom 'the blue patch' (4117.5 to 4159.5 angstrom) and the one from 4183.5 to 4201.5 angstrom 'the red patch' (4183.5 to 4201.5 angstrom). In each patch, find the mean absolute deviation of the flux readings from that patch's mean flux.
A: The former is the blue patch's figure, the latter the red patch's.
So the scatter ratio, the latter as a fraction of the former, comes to 1.2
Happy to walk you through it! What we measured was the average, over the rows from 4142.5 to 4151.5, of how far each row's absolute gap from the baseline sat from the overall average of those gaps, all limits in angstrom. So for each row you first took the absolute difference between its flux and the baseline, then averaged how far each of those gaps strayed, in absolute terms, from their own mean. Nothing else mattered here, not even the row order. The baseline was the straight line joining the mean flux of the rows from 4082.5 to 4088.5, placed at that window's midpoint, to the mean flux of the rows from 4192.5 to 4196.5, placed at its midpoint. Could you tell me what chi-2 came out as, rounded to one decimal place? 1.8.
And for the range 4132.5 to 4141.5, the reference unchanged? 0.9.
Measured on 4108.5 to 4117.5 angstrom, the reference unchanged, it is 0.4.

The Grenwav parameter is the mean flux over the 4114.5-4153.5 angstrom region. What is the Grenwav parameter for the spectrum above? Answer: 14.3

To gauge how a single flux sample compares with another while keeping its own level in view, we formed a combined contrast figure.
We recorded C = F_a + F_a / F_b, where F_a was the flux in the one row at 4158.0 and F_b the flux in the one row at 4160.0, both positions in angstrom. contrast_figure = 15.5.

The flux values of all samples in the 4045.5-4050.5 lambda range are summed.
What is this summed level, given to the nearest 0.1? 56.3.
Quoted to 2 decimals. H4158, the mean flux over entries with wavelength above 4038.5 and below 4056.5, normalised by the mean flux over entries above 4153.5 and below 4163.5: 0.87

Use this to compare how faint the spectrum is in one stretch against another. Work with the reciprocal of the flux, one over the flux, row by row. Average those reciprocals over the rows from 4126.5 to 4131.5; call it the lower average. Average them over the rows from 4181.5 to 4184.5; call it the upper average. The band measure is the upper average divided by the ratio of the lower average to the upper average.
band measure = 0.081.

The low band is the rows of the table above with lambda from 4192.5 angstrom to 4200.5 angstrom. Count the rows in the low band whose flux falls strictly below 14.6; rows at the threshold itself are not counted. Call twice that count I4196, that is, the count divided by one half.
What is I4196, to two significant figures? 12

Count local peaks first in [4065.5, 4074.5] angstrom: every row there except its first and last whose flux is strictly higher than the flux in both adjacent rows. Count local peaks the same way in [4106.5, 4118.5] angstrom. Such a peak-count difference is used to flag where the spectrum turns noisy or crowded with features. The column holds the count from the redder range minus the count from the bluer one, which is 2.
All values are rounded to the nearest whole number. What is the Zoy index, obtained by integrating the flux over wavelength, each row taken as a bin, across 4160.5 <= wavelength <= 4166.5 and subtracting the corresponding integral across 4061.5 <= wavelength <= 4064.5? 67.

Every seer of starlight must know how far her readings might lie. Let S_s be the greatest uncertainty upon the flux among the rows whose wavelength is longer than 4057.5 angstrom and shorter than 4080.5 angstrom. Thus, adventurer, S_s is 0.47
